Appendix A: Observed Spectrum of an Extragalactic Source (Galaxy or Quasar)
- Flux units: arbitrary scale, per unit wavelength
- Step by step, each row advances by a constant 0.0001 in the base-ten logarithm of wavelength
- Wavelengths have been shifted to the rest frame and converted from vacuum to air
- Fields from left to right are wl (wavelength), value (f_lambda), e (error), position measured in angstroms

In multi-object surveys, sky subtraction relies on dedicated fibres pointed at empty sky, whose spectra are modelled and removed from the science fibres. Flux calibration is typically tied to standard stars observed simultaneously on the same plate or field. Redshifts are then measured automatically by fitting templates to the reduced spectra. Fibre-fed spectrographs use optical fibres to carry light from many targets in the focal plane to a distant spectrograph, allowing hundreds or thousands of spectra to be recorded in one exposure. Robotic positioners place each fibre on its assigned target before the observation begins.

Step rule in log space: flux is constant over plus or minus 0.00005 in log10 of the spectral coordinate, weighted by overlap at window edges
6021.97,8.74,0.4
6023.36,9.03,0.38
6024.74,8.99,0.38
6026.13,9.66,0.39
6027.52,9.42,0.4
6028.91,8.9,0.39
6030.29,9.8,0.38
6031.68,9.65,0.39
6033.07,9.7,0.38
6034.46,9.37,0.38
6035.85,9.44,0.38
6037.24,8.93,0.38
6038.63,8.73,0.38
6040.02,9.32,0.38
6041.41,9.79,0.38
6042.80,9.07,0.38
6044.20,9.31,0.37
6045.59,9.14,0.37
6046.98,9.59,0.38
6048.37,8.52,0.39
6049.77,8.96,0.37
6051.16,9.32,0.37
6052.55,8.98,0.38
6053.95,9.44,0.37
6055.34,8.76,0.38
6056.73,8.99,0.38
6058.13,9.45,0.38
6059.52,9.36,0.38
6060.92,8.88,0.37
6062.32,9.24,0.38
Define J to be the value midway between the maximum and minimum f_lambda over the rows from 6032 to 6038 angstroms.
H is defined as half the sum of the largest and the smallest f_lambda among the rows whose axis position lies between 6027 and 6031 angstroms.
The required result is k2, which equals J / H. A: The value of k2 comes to 1.00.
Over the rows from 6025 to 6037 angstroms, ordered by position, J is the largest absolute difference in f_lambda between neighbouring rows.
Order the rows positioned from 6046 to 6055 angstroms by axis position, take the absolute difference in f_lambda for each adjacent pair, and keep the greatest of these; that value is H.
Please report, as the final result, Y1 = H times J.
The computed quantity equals 0.96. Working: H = 1.07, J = 0.90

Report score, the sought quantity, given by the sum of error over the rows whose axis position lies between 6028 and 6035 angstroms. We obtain 1.9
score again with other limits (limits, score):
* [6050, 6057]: 1.9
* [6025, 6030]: 1.2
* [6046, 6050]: 1.1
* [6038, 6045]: 1.9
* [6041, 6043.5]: 0.8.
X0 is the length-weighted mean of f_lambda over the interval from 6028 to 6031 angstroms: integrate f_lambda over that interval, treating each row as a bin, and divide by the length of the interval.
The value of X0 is 9.37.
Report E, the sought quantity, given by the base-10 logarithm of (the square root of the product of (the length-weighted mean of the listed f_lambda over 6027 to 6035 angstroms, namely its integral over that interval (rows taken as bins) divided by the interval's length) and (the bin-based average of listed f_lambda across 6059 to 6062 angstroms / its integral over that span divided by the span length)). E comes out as 0.968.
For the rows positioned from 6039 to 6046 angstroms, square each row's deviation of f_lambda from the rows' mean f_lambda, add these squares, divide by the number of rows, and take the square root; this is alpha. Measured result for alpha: 0.25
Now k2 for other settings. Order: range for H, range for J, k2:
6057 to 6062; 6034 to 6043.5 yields 1.01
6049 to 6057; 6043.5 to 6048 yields 1.03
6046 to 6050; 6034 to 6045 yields 1.02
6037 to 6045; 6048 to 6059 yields 0.97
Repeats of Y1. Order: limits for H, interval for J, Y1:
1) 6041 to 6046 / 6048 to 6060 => 0.49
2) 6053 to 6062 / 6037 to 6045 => 0.49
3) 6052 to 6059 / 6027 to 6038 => 0.61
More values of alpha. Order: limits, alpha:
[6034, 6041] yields 0.28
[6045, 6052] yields 0.36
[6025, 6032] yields 0.32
